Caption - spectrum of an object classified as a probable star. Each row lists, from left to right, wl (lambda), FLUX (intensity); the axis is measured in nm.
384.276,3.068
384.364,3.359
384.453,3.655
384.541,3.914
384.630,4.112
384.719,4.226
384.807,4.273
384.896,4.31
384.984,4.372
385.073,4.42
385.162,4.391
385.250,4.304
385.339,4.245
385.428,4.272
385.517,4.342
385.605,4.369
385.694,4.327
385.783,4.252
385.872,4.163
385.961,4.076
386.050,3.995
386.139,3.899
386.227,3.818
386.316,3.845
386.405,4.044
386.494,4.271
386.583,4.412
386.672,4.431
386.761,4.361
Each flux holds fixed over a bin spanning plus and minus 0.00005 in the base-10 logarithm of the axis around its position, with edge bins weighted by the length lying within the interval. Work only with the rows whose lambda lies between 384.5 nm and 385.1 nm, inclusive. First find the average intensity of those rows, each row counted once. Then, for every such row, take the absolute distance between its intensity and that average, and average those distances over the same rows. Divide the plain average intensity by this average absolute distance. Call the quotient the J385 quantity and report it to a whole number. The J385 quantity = 33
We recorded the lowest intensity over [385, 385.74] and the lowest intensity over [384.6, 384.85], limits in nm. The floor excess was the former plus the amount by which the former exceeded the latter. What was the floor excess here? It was 4.38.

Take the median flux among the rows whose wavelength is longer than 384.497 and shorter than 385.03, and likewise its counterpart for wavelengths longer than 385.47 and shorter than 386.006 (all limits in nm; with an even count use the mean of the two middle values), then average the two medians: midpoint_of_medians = 4.27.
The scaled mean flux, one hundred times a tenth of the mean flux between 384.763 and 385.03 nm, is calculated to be 43.2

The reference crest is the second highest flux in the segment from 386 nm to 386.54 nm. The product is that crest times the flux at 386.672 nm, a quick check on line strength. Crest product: 17.9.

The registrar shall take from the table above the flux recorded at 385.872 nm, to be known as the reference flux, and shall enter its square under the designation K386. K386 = 17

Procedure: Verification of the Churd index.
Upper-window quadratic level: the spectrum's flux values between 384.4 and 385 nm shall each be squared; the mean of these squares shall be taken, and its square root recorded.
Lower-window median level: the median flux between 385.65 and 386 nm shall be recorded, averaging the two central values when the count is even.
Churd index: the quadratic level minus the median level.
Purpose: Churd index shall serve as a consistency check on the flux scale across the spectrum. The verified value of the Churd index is -0.1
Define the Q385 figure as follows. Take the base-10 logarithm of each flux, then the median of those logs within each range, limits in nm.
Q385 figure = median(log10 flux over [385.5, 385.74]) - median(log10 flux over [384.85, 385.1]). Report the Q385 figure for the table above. 0.00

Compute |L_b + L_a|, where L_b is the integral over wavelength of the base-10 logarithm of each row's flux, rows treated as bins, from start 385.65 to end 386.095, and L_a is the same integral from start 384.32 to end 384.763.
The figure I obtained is 0.534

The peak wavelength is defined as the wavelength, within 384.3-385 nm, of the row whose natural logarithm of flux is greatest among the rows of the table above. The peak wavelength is 384.984 nm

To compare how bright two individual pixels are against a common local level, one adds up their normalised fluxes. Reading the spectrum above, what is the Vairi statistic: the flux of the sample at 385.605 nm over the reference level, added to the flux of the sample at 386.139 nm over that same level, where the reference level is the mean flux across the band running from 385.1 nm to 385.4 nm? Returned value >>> 1.92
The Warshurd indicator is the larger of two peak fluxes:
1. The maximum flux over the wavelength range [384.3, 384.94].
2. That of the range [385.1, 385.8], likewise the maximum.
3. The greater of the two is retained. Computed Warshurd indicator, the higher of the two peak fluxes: 4.39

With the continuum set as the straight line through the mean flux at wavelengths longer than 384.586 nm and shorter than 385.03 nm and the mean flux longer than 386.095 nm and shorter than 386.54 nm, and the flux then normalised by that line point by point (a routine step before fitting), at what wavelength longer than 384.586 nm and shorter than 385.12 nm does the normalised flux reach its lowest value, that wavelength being 384.630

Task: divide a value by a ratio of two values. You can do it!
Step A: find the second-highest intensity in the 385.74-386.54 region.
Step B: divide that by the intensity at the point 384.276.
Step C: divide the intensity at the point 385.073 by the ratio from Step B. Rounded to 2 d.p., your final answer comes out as 3.19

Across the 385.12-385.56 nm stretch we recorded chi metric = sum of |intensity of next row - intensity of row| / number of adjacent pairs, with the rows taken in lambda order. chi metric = 0.061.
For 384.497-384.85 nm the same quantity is 0.120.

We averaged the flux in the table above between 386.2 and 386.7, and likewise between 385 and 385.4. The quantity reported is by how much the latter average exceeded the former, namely 0.20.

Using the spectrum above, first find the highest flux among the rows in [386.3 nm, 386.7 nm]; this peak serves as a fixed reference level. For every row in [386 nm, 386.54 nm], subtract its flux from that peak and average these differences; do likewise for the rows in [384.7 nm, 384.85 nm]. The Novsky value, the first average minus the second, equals 0.27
